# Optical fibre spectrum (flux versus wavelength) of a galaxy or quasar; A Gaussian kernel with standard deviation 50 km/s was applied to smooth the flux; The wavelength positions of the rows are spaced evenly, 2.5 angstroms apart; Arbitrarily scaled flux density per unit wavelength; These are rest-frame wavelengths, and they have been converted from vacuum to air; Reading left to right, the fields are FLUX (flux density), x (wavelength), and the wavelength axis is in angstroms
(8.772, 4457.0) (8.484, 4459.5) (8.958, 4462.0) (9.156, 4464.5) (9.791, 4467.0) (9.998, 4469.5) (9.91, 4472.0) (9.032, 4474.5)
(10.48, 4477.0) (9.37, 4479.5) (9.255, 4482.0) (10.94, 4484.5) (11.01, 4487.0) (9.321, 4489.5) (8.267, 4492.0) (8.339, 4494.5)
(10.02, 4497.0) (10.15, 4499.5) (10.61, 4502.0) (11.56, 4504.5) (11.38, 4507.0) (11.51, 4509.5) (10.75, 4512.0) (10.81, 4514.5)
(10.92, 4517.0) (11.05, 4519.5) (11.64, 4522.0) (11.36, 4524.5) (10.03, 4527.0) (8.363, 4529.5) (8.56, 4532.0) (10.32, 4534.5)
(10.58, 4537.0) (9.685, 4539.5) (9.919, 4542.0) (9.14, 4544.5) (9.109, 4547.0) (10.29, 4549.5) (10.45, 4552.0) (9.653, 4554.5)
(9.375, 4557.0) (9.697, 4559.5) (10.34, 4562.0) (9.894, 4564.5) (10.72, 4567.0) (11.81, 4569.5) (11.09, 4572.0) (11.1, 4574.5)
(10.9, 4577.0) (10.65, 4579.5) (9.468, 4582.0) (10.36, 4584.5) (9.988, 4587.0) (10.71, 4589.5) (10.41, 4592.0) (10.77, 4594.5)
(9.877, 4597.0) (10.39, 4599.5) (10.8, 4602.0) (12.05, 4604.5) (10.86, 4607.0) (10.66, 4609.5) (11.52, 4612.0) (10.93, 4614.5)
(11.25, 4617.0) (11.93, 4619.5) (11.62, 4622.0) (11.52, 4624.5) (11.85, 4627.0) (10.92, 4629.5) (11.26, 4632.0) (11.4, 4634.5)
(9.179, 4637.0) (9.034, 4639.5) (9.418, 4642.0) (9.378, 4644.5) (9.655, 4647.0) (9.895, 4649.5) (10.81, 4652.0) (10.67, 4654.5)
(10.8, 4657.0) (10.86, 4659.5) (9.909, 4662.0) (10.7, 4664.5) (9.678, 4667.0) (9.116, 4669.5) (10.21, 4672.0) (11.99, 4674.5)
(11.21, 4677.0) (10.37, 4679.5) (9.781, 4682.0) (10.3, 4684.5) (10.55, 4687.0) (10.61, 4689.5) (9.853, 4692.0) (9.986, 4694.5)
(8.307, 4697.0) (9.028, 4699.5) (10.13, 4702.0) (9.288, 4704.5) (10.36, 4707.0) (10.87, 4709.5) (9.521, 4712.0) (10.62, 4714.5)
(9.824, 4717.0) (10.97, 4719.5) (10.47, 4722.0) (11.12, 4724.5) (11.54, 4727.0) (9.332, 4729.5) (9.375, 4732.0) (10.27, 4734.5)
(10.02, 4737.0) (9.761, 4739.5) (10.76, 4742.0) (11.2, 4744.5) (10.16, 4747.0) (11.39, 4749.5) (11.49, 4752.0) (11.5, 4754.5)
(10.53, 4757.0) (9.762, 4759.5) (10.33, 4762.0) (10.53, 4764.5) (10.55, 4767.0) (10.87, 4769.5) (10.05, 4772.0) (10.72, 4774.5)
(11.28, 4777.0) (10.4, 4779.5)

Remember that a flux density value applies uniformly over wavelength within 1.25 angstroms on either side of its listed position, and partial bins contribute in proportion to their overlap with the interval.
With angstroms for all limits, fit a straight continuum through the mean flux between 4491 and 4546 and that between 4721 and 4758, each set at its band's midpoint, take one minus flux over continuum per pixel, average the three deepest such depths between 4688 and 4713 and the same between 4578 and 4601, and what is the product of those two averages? 0.0086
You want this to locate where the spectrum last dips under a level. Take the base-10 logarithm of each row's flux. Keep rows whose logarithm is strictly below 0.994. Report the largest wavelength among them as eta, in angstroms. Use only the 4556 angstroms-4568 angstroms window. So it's 4559.5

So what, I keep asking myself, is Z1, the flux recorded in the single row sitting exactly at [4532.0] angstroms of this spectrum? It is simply 8.56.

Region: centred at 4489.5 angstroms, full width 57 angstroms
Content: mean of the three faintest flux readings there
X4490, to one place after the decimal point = 8.5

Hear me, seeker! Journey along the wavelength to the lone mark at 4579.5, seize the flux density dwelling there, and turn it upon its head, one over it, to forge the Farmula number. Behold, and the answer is 0.094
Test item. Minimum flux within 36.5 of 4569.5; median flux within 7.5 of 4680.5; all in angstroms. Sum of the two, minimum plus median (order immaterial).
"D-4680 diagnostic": 19.6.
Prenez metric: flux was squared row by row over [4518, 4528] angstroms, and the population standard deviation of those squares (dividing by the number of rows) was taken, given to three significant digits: 13.1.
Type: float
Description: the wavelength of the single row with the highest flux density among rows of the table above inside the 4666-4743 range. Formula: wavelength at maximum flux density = 4674.5 angstroms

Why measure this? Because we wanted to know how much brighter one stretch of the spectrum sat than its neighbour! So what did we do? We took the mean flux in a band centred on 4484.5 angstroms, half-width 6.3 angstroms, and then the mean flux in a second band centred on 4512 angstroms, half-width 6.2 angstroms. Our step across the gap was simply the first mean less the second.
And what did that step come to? -1.1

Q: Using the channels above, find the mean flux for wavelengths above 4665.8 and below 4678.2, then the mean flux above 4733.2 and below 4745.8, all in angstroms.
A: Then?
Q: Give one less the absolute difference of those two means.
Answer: 1.0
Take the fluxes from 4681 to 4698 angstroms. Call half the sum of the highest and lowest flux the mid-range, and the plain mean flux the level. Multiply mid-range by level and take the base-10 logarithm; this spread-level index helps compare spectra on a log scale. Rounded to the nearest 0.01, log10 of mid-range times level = 1.97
